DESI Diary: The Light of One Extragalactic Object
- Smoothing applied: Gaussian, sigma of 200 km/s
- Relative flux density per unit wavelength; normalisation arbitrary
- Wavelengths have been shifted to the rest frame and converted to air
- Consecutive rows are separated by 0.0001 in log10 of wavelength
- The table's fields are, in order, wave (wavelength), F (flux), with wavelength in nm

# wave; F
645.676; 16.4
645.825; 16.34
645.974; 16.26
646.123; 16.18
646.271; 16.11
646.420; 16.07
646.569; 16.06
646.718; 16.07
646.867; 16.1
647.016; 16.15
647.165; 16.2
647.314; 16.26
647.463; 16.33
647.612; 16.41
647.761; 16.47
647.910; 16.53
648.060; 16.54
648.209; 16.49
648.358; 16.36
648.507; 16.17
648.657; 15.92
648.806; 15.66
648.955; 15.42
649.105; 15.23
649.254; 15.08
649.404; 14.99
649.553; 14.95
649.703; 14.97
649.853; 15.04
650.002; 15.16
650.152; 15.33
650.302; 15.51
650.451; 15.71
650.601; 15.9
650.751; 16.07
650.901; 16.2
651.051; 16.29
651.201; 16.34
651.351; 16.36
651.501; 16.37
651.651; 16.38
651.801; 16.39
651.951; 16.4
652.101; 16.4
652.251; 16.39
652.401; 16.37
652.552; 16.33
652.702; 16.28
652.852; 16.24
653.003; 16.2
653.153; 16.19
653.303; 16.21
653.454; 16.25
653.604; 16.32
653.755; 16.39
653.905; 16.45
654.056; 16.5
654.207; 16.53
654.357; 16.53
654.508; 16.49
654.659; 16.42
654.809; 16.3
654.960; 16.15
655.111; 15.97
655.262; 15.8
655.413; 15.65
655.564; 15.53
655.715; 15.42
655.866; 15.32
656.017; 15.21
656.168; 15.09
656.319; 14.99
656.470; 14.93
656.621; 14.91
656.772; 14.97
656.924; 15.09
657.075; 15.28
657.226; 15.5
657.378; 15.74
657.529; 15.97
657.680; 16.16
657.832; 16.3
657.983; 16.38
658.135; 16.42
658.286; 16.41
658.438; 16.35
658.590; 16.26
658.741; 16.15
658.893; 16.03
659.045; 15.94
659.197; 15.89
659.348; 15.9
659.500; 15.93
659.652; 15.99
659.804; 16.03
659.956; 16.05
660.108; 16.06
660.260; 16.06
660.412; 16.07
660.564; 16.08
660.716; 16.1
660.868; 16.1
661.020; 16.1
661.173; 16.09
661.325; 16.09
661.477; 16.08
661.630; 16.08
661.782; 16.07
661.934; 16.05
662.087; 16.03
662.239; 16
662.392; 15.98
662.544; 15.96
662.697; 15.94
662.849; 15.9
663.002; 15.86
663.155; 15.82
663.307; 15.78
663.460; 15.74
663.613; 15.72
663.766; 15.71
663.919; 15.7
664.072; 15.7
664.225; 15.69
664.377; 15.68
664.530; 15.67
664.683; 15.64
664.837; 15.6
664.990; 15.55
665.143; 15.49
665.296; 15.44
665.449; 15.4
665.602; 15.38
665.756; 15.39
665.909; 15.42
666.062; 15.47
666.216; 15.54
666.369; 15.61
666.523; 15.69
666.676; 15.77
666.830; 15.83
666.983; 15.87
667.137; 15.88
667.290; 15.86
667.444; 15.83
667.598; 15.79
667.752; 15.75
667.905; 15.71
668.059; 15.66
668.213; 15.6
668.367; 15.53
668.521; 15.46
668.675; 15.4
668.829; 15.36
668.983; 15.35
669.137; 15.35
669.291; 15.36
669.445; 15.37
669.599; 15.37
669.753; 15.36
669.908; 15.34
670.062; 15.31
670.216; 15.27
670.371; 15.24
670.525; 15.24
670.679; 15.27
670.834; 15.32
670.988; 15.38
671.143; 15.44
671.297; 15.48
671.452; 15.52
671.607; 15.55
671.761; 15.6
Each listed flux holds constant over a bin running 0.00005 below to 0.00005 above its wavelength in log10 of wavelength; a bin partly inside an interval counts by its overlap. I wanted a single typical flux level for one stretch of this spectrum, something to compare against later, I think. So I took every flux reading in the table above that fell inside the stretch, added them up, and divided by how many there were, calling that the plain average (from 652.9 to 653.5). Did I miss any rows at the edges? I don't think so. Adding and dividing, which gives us 16.2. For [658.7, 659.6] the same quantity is 16.0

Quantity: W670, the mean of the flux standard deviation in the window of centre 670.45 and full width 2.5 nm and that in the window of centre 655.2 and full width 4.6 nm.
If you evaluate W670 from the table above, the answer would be 0.33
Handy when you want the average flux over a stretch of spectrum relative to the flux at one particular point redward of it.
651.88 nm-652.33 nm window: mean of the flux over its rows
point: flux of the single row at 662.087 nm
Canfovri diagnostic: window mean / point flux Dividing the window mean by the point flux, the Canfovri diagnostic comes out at 1.02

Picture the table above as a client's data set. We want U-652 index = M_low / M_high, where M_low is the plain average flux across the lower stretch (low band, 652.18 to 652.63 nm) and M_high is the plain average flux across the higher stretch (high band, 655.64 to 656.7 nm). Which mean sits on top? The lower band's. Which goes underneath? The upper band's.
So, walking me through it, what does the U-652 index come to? 1.08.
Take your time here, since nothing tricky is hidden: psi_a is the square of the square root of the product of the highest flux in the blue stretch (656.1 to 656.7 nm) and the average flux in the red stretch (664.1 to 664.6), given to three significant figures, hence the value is 237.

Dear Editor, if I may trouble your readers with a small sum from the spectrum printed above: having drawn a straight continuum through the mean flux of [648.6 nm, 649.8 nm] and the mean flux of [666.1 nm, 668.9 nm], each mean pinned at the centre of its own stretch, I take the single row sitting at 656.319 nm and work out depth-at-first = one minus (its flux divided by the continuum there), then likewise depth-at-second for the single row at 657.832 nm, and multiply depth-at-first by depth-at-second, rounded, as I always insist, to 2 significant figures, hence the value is -0.0015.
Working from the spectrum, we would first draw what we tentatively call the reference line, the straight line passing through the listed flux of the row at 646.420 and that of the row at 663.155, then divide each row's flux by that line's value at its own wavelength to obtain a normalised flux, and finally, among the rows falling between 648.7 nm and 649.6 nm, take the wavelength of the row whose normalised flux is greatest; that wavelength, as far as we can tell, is 648.806 nm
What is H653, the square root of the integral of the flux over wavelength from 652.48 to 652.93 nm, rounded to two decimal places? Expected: 2.71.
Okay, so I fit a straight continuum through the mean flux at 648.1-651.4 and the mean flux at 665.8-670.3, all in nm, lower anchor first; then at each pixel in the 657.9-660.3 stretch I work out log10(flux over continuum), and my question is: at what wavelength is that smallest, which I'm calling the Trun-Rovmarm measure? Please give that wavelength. 659.197 nm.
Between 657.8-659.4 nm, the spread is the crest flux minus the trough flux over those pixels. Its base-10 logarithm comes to -0.28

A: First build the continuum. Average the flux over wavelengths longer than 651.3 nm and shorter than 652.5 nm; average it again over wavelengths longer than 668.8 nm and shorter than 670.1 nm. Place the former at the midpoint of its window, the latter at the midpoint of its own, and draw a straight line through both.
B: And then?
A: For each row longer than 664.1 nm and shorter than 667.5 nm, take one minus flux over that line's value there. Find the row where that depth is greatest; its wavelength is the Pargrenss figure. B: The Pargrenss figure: 665.602 nm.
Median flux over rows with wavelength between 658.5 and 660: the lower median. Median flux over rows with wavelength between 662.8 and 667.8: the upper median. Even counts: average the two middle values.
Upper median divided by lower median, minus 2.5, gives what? -1.519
